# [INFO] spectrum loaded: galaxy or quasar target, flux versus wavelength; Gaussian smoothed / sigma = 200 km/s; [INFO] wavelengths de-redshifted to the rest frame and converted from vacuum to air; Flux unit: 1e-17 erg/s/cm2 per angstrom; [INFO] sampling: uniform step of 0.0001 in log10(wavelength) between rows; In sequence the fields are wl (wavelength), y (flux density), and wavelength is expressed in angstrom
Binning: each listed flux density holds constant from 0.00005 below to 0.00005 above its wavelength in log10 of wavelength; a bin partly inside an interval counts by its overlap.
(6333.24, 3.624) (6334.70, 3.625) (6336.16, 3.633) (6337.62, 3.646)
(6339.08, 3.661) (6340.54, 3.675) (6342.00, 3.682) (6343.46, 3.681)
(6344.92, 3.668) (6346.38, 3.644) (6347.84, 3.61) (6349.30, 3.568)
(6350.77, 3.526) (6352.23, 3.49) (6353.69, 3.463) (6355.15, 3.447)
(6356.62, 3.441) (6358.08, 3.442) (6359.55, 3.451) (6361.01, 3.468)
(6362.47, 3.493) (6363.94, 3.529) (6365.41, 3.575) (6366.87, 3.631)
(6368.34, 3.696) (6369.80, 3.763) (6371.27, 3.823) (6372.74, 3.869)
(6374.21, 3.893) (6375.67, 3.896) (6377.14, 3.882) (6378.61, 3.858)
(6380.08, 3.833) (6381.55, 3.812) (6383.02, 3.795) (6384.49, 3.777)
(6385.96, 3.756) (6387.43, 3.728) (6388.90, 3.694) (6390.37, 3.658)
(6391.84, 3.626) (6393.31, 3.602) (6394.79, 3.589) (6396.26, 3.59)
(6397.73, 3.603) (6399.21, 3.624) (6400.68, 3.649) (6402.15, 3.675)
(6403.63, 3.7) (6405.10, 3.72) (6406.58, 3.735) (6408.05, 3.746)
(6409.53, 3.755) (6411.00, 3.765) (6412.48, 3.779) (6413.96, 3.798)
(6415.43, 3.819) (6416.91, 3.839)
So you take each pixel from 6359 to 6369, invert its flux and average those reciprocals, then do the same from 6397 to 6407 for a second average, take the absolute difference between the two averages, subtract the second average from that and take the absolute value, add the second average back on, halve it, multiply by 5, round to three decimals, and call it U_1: 1.338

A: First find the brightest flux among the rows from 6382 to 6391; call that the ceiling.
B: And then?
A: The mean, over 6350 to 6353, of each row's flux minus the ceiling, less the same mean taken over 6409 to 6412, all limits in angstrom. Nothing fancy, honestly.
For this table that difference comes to -0.25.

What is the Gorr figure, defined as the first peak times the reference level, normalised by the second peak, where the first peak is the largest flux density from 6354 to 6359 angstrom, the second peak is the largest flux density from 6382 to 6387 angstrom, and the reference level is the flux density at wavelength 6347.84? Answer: 3.28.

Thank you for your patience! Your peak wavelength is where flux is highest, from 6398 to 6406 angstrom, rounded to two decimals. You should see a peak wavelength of 6405.10 angstrom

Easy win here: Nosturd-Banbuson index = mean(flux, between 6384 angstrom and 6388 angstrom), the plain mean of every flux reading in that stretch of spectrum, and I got 3.75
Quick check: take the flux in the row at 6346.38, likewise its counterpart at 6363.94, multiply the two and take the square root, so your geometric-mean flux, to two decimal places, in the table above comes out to 3.59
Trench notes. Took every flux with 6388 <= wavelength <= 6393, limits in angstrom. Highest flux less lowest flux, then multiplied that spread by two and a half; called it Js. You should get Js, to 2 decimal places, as 0.17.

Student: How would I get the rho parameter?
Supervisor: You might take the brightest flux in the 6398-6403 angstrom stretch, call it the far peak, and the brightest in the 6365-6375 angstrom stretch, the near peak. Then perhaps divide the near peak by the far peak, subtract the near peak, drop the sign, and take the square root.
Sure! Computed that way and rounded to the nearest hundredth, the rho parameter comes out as 1.68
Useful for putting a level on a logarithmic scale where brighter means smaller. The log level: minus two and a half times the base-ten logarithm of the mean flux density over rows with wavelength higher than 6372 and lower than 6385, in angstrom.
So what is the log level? -1.46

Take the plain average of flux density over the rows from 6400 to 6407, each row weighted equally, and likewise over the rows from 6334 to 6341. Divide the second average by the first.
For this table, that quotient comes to 0.99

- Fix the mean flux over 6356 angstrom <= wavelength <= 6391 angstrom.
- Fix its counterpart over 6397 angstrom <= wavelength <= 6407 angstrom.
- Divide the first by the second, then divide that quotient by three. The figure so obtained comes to 0.336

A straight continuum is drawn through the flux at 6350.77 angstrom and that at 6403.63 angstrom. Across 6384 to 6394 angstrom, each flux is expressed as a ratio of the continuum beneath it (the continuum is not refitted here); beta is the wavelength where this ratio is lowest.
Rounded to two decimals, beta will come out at 6393.31 angstrom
